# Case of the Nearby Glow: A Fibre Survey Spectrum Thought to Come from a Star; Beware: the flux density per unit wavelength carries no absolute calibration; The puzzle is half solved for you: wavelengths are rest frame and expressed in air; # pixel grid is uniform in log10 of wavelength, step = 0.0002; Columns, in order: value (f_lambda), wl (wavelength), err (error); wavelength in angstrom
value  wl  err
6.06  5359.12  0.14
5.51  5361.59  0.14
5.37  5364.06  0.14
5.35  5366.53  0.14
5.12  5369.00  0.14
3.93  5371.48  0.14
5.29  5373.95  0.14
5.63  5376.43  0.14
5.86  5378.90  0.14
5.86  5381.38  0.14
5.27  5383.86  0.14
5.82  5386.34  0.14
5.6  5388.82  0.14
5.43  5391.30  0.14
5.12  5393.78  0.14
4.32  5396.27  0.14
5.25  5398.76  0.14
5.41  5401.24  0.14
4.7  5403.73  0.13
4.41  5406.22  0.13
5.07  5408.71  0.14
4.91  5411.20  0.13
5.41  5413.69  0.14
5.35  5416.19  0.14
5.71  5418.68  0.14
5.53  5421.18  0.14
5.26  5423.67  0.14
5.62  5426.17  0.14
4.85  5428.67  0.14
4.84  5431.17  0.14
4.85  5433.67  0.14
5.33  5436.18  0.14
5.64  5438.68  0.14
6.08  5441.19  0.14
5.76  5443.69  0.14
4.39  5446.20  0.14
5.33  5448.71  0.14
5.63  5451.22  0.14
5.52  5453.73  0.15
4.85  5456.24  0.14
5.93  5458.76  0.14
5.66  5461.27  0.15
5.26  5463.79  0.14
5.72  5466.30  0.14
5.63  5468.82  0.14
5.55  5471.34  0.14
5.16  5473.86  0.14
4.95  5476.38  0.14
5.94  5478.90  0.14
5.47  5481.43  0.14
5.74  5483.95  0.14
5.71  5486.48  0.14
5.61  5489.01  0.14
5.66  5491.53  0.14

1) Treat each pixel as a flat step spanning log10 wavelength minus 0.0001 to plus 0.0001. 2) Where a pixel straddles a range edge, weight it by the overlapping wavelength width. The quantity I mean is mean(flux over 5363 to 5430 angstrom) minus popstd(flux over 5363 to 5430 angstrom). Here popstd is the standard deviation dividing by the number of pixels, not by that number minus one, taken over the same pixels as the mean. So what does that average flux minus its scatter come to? 4.77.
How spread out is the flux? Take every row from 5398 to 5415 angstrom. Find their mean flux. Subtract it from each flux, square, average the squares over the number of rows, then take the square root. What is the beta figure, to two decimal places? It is 0.35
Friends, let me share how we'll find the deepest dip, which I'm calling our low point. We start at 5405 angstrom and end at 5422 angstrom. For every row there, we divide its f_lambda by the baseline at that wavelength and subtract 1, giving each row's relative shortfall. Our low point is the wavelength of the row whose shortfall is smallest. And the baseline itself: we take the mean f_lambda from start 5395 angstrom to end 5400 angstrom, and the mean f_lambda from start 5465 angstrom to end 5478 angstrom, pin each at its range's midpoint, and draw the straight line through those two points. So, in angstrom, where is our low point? 5406.22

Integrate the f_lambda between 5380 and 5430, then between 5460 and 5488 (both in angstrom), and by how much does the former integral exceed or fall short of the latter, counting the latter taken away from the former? 108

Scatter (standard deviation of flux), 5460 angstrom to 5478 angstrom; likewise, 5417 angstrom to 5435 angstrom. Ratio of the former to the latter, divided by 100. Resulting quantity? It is 0.0076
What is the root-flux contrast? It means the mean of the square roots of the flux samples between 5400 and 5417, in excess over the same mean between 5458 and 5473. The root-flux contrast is -0.13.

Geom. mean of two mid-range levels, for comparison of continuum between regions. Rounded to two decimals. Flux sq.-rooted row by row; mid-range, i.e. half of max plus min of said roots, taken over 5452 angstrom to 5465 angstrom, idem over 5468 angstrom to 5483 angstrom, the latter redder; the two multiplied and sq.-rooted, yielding 2.32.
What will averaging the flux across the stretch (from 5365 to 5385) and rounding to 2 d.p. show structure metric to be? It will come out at 5.29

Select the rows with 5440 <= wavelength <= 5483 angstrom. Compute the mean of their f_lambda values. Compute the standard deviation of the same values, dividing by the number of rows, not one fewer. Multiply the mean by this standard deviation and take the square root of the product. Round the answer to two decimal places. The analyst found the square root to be 1.52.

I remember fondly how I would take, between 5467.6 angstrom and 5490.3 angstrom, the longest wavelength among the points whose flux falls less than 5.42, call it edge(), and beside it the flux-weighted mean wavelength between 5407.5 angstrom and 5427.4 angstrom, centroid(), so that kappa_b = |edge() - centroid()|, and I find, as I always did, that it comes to 58.8 angstrom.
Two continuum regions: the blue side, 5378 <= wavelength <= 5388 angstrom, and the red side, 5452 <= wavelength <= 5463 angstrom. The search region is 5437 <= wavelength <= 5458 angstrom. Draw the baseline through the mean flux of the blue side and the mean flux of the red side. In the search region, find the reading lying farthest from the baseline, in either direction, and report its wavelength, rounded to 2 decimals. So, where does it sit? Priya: 5446.20 angstrom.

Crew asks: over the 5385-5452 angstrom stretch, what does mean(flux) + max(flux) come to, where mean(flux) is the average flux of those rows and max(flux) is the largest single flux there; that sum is 11.3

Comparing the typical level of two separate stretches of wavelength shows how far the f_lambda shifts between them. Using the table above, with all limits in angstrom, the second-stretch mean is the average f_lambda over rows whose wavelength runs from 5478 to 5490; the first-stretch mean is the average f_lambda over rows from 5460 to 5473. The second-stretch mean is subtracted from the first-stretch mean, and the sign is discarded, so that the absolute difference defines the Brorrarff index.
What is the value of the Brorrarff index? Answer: 0.13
